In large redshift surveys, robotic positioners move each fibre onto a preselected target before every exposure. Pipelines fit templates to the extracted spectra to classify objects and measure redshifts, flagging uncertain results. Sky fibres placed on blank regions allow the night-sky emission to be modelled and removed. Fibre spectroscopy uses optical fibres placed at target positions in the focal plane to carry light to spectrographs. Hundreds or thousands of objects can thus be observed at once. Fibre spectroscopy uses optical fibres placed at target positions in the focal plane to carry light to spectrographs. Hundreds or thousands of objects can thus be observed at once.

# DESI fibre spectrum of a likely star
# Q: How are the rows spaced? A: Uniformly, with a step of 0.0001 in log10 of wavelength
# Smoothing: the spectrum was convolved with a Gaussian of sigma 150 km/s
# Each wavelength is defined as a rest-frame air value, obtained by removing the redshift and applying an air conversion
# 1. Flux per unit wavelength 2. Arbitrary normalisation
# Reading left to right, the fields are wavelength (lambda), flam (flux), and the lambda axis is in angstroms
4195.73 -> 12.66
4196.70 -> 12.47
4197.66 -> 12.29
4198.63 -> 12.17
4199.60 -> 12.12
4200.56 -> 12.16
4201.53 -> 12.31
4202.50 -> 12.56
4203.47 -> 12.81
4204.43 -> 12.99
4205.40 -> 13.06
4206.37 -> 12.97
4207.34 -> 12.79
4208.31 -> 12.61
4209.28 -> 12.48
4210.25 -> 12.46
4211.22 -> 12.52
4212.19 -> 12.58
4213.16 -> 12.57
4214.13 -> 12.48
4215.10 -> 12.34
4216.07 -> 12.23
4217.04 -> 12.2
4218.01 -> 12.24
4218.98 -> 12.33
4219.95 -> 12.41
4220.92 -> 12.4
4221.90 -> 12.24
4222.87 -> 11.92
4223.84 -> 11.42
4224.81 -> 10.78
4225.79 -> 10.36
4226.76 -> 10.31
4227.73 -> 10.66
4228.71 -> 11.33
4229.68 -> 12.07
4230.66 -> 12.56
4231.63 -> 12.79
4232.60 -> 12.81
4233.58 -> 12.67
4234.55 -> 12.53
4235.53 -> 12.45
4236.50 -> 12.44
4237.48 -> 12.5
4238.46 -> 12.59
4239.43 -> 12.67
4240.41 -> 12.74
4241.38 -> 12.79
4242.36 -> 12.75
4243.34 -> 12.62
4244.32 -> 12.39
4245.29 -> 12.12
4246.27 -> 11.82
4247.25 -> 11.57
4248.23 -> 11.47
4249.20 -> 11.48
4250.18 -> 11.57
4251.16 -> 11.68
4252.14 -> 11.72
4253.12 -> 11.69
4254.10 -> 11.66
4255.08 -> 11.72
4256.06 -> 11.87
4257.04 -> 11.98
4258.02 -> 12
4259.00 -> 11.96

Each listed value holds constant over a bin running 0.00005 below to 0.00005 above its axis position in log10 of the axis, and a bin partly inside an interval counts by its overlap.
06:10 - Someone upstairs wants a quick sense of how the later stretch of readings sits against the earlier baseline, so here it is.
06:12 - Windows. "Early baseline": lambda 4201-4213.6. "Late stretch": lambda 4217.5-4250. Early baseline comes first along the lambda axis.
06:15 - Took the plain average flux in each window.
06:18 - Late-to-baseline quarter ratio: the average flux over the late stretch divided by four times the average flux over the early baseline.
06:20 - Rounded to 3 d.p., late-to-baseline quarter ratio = 0.238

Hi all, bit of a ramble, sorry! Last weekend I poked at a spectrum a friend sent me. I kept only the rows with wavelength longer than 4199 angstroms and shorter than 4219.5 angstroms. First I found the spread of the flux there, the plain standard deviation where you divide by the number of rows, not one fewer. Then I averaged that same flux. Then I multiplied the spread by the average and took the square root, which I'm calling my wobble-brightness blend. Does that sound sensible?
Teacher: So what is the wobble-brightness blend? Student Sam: 1.8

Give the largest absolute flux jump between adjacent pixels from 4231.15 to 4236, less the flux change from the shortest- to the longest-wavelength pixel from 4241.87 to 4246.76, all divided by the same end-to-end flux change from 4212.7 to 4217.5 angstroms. -3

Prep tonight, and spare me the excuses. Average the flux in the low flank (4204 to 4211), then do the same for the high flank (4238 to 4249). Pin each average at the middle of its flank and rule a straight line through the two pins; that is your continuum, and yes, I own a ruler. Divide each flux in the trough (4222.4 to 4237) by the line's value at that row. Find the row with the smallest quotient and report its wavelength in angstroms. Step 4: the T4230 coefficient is 4226.76 angstroms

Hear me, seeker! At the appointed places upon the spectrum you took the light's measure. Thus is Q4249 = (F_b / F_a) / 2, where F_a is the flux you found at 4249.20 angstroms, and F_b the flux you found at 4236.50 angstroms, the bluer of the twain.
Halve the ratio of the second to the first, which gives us 0.54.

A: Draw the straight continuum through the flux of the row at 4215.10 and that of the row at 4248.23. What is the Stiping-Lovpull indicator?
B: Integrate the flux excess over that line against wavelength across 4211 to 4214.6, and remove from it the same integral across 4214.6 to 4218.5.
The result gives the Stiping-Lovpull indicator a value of 0.7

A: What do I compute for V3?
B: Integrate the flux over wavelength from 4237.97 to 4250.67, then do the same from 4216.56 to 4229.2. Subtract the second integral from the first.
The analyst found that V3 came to 9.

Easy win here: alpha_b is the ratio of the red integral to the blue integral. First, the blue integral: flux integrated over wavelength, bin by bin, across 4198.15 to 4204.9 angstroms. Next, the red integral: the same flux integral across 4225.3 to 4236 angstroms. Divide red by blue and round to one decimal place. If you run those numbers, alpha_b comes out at 1.5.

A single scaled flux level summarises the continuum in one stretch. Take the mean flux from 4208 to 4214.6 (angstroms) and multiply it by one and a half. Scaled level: 18.8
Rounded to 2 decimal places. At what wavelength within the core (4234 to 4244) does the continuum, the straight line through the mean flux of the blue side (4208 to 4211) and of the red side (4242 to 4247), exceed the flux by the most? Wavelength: 4236.50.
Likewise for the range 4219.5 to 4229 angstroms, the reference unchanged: 4226.76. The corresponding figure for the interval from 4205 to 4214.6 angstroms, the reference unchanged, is 4210.25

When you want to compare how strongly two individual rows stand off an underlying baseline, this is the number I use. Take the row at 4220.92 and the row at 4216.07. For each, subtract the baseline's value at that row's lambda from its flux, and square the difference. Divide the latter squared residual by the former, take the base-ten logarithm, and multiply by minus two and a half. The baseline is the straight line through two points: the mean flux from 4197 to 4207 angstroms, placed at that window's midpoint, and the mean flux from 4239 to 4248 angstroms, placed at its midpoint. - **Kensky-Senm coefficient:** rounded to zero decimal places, -3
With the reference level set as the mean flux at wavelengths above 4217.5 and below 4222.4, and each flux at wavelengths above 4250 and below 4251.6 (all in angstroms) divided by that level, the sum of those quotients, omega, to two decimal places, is 1.89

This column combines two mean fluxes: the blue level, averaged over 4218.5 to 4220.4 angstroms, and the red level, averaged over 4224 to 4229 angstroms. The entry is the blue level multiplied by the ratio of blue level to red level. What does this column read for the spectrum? 14.3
